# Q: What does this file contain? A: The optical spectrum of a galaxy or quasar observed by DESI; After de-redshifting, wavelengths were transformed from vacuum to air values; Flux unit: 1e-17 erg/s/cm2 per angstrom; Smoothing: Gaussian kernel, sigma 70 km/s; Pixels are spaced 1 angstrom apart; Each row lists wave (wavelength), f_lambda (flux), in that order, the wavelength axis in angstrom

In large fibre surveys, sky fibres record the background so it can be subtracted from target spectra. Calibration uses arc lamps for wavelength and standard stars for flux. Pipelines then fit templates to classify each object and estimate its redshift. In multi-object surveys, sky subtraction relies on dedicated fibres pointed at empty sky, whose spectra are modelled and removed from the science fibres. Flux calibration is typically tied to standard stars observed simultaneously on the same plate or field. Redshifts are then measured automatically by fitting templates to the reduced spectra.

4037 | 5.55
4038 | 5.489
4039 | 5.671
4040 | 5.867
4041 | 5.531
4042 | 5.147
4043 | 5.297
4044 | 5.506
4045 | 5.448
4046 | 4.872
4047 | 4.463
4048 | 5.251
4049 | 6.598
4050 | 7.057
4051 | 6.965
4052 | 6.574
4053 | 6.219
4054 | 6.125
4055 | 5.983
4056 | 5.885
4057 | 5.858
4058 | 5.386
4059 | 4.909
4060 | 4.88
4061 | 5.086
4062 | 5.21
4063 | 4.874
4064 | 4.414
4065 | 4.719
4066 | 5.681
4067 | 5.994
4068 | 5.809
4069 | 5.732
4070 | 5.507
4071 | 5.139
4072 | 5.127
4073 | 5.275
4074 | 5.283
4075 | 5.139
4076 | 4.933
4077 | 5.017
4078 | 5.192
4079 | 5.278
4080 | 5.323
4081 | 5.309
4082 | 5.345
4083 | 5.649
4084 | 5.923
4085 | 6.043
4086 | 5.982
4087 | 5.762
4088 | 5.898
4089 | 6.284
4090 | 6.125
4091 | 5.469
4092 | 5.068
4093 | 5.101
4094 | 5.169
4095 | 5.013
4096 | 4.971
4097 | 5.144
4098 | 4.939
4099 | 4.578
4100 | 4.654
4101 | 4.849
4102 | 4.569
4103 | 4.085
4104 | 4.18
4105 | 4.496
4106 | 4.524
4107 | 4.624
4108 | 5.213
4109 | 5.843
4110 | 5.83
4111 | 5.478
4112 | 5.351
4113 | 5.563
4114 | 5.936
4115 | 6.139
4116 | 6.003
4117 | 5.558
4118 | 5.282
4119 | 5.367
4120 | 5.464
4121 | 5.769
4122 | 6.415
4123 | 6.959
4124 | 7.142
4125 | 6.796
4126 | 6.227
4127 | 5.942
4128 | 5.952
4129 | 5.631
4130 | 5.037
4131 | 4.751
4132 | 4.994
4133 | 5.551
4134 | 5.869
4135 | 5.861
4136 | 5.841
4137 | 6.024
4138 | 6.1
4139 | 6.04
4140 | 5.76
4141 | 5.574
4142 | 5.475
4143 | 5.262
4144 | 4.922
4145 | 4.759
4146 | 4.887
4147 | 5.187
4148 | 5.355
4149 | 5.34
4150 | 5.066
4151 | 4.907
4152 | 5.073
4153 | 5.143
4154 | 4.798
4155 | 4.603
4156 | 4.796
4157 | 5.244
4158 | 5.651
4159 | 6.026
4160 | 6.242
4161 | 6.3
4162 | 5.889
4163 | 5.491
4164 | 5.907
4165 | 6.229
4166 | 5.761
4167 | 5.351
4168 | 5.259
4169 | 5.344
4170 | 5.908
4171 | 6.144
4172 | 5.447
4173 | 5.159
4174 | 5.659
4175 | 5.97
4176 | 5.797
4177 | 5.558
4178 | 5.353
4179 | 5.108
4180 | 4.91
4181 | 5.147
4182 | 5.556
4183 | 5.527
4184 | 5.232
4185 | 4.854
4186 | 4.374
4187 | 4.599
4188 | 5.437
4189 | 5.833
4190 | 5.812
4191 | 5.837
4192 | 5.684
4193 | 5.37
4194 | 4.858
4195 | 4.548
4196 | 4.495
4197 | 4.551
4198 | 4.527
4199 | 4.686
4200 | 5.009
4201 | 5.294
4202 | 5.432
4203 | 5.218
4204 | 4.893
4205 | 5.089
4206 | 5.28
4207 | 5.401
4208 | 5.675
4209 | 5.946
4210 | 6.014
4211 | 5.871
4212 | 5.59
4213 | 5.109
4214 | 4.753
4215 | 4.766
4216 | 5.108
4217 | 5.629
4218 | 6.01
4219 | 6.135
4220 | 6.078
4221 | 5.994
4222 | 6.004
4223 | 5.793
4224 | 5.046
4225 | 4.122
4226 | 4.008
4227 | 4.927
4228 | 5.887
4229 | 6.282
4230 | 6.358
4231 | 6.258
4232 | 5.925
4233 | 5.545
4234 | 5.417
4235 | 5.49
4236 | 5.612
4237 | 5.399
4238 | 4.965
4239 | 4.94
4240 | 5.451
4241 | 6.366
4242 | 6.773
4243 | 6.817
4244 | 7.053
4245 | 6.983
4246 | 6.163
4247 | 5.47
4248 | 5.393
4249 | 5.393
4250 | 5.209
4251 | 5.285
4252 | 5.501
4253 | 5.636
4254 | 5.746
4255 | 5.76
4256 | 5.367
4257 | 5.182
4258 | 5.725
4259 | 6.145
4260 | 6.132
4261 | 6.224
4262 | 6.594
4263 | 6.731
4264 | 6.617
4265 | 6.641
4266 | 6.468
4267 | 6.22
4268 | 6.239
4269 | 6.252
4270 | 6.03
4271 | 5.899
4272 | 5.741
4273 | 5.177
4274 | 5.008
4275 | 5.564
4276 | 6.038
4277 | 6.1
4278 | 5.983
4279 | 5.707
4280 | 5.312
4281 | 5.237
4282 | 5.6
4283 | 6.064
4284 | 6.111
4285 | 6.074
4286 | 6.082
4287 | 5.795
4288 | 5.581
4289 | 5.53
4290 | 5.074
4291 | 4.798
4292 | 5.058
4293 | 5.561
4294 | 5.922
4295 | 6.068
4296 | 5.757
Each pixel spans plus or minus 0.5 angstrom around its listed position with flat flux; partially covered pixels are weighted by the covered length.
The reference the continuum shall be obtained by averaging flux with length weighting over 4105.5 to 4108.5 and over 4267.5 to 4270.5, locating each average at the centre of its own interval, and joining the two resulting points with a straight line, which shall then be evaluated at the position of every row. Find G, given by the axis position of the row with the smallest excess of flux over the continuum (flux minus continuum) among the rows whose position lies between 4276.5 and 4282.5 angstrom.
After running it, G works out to 4281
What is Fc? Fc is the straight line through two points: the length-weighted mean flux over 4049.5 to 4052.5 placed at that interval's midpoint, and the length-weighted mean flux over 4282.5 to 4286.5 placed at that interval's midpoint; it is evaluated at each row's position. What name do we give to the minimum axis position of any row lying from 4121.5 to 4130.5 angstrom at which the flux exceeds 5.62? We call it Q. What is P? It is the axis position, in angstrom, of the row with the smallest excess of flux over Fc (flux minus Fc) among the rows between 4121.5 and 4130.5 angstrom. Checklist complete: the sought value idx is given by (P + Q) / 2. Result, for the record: 4126.0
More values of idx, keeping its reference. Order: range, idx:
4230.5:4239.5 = 4235.0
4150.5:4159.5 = 4156.5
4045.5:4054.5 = 4048.0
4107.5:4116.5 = 4108.5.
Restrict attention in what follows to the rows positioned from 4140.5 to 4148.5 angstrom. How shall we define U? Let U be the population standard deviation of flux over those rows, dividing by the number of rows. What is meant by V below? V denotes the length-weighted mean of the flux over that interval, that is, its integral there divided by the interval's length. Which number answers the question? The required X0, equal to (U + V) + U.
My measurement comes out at 5.7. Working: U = 0.3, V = 5.2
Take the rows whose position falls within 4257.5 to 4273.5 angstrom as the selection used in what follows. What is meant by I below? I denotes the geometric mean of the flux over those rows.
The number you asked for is 6.2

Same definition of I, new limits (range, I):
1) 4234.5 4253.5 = 5.7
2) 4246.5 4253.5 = 5.4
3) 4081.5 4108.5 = 5.1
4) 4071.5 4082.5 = 5.2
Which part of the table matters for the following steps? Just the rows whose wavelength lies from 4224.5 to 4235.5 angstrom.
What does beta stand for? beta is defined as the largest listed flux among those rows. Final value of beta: 6.358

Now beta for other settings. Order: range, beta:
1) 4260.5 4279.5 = 6.731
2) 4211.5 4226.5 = 6.135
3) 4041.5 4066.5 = 7.057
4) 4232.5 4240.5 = 5.612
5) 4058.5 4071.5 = 5.994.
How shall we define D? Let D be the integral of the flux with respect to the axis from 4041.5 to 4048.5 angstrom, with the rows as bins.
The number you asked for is 36.0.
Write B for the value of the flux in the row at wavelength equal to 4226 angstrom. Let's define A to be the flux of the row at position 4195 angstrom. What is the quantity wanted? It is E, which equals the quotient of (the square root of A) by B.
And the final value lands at 0.53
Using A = 4.548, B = 4.008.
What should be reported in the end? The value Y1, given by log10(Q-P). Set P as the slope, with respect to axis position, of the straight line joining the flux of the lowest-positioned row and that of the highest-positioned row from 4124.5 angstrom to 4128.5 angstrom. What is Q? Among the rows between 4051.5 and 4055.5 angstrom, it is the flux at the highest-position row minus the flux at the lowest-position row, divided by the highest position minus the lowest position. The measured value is -1.07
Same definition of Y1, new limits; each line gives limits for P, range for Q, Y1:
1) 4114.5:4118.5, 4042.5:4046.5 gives -0.84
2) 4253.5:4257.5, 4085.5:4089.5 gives -0.54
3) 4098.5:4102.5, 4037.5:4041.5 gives -1.77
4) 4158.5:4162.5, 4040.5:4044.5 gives -1.43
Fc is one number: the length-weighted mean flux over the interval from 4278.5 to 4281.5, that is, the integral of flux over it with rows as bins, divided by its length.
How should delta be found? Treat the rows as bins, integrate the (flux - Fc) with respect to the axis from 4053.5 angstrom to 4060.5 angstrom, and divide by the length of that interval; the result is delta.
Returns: 0.16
